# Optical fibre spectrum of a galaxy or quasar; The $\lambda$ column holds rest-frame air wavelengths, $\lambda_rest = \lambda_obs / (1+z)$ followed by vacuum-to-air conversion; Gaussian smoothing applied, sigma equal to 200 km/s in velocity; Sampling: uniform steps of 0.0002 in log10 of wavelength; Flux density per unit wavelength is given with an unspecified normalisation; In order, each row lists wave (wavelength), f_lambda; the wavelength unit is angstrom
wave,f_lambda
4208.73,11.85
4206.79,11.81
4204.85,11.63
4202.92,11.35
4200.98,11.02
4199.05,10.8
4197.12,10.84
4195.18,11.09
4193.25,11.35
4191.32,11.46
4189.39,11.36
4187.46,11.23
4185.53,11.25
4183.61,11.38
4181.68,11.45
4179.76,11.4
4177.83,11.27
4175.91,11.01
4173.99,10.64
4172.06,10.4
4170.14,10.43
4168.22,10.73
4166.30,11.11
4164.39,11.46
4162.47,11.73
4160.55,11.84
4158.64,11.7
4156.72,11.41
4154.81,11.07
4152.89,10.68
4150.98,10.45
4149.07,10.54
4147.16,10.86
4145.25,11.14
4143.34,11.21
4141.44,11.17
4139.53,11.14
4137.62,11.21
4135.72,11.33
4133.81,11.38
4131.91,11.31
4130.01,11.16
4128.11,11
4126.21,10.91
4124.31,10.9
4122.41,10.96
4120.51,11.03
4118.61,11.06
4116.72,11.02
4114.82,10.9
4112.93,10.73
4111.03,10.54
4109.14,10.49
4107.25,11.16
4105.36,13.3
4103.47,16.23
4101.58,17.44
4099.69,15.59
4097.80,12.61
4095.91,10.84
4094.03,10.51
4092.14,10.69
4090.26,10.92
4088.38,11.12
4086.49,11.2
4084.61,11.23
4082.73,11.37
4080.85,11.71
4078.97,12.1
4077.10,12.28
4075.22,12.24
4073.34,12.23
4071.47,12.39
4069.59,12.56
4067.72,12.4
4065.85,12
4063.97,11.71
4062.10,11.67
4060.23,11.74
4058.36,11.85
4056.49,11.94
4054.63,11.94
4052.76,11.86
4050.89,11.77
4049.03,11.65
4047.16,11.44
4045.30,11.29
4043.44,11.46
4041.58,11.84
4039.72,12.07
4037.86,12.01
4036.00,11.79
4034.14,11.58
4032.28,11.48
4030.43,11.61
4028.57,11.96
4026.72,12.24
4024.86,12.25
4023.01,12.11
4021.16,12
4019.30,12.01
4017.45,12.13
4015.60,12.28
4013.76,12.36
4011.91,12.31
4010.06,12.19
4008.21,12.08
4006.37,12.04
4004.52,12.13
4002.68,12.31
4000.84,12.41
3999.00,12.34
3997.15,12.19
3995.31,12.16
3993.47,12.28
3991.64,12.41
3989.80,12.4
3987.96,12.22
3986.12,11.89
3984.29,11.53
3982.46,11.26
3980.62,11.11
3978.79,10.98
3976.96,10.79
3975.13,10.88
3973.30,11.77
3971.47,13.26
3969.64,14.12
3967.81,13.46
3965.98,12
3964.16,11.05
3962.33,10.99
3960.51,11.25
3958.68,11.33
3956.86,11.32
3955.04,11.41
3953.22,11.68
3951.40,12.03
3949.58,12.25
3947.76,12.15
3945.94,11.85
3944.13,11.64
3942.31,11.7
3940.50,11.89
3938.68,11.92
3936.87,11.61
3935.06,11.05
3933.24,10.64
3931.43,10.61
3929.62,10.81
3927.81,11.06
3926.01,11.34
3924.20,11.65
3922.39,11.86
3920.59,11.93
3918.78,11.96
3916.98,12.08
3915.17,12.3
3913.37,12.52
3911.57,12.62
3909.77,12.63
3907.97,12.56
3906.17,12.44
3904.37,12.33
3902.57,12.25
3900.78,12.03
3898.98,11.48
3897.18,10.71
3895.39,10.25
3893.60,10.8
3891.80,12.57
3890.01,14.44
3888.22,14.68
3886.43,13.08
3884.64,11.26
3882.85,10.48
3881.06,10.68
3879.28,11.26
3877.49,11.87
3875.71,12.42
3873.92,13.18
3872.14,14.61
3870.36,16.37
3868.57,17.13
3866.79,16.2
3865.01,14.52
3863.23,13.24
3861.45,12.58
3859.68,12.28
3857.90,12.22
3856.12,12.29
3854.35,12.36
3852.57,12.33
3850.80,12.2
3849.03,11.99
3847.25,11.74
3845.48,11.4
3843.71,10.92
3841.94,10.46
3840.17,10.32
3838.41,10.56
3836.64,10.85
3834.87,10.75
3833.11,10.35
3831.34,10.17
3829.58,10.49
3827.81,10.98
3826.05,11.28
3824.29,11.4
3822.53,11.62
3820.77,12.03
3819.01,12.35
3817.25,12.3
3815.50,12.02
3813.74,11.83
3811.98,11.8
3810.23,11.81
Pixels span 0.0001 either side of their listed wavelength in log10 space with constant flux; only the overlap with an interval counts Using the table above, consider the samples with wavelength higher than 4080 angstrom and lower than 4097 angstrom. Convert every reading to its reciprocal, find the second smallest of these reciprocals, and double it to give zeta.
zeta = 0.18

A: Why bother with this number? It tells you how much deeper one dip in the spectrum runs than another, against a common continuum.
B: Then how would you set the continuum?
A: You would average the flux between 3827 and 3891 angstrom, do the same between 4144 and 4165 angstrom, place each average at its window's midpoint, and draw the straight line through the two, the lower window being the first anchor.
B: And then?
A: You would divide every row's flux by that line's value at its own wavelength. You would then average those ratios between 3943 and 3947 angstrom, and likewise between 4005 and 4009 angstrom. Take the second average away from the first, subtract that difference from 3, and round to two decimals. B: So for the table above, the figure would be 3.05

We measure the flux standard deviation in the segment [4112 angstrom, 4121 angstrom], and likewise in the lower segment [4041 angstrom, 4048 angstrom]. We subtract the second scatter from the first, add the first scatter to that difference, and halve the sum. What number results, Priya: 0.02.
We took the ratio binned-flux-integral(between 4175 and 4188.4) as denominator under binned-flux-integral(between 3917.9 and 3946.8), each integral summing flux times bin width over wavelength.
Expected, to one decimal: 2.2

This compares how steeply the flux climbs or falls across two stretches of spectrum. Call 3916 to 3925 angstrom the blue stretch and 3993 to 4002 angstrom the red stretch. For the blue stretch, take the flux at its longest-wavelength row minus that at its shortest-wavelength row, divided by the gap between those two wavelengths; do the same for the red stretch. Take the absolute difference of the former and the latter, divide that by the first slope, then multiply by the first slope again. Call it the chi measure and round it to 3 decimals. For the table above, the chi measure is 0.077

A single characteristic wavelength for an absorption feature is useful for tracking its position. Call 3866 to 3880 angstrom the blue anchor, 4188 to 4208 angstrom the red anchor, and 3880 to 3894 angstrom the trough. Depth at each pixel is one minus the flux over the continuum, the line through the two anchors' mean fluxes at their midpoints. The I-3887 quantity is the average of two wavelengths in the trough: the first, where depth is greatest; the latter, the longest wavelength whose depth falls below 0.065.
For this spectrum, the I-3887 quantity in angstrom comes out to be 3886.4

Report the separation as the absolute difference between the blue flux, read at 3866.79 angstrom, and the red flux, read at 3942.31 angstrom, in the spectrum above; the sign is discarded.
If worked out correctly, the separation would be 4.5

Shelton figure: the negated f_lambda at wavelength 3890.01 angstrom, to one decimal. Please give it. -14.4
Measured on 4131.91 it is -11.3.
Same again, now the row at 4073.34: -12.2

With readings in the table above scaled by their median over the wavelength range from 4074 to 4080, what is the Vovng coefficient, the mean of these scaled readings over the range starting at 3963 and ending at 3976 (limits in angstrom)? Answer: 1.01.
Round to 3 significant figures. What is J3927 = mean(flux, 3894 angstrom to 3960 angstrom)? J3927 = 11.7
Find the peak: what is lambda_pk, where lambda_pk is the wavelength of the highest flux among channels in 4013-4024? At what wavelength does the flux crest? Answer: 4013.76 angstrom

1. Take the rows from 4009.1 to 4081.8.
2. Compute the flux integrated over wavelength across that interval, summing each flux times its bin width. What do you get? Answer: 869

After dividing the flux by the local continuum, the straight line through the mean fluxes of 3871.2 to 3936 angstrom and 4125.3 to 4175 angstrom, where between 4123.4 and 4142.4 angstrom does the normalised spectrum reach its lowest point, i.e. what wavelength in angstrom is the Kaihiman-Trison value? 4124.31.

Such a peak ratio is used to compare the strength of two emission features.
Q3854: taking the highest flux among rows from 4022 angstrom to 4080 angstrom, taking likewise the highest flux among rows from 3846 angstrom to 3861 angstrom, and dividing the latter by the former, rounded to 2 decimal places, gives 0.98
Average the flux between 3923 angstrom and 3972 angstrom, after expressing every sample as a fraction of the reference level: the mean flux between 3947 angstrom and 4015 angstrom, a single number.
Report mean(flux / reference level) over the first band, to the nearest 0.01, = 0.98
